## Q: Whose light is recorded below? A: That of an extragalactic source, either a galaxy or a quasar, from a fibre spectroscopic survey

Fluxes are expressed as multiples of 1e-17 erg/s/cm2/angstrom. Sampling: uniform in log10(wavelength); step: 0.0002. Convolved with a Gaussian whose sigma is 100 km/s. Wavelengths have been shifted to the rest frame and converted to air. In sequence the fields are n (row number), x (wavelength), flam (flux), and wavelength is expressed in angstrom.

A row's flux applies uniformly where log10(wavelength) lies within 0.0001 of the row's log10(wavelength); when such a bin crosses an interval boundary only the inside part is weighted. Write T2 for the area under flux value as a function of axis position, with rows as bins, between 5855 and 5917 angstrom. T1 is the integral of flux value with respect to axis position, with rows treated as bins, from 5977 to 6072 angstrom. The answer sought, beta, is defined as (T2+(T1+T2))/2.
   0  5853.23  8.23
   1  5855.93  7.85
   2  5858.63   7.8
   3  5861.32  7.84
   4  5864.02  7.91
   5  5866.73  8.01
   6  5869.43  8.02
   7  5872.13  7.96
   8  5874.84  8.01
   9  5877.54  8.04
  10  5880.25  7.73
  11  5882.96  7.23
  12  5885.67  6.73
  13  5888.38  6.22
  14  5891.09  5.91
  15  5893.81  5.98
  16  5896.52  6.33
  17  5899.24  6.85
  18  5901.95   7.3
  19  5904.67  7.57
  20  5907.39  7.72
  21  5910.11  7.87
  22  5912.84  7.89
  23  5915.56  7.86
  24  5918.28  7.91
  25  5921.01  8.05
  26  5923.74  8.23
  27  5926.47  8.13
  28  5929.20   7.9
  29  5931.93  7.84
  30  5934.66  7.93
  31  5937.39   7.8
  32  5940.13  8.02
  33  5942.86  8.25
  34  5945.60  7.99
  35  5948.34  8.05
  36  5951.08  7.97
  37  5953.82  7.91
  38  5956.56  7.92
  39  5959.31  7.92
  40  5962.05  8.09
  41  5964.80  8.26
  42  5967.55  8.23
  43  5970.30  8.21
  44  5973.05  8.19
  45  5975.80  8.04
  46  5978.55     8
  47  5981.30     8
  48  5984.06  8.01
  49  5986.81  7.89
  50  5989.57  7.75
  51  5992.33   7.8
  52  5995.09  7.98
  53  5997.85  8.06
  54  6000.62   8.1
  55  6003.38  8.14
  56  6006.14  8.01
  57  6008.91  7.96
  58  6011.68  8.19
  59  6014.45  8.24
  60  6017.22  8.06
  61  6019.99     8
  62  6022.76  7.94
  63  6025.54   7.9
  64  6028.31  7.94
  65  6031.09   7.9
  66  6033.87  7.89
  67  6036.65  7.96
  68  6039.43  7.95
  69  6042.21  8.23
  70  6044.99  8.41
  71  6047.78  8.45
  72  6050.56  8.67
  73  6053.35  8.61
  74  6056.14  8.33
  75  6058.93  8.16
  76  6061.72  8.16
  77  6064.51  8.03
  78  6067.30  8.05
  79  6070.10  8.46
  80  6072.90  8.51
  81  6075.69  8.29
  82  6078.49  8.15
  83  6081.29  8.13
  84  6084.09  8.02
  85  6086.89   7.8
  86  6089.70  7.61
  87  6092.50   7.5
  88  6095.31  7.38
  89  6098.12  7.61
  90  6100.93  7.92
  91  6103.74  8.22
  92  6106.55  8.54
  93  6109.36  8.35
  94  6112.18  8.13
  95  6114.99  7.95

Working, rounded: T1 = 769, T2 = 460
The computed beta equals 844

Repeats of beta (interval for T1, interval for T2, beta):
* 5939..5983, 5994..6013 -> 331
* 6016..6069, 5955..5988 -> 482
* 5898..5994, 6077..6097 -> 536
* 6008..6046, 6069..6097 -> 376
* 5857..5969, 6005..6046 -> 760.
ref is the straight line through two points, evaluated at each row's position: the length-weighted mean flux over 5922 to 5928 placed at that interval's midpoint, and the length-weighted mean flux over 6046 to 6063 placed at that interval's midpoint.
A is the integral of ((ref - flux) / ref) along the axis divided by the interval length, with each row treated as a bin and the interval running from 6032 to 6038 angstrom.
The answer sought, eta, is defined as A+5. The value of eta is 5.05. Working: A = 0.052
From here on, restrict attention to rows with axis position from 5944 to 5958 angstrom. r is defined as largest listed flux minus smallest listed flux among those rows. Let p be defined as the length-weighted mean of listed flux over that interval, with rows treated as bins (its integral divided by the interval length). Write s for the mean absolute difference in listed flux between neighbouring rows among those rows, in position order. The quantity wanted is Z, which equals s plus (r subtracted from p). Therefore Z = 7.88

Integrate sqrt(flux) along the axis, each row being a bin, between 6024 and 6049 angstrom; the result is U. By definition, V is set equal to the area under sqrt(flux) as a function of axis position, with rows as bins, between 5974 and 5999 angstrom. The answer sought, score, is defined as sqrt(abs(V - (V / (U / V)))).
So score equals 0.7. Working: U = 71.0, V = 70.5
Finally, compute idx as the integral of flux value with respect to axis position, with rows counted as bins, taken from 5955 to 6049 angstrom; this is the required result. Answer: 756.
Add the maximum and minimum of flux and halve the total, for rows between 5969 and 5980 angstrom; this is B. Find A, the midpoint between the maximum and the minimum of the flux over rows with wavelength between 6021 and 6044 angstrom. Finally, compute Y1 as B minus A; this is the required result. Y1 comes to 0.0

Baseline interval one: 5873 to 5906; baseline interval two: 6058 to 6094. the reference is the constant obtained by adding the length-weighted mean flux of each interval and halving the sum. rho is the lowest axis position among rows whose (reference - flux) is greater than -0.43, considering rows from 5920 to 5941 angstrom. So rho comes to 5929.20 angstrom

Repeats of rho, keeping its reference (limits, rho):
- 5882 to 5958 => 5882.96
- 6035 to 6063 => 6036.65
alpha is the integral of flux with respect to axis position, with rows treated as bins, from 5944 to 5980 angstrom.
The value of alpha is 290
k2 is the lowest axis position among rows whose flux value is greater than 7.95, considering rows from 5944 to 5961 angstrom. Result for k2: 5945.60 angstrom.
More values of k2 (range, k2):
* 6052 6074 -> 6053.35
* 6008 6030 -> 6008.91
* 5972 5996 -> 5973.05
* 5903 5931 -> 5921.01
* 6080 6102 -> 6081.29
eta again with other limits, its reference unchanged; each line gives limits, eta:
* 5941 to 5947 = 5.01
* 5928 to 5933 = 5.04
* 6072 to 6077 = 5.00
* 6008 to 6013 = 5.03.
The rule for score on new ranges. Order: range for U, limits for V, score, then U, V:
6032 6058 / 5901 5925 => 2.6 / 74.7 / 67.1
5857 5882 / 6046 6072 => 2.2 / 70.3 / 75.0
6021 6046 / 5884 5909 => 2.3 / 70.7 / 64.9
